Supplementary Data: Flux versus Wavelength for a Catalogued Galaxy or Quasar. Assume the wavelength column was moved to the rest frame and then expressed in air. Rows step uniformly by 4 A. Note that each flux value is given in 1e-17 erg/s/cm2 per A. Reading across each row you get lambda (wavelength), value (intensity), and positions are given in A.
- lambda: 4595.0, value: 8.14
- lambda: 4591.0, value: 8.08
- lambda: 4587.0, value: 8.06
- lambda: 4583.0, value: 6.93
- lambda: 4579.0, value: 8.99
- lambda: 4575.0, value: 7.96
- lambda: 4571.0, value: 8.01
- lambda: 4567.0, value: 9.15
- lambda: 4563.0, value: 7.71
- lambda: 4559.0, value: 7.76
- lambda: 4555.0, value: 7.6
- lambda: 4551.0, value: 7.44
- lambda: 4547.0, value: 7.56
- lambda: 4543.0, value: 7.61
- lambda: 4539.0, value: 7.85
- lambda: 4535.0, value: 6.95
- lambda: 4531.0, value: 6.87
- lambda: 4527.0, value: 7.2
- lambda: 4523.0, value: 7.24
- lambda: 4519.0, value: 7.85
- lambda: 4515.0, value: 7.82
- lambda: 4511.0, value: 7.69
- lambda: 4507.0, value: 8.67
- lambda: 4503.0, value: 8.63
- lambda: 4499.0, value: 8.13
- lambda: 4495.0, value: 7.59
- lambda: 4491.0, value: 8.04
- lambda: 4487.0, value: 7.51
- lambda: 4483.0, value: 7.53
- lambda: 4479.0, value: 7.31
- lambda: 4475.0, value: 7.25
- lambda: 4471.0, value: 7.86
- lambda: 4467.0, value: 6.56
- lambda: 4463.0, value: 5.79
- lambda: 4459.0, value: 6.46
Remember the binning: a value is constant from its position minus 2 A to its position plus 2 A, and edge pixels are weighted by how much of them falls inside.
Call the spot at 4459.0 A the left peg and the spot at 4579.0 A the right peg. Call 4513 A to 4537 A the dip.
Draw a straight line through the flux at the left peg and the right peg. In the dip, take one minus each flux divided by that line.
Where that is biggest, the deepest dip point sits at 4531.0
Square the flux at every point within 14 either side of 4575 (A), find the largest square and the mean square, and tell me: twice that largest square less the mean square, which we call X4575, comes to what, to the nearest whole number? 101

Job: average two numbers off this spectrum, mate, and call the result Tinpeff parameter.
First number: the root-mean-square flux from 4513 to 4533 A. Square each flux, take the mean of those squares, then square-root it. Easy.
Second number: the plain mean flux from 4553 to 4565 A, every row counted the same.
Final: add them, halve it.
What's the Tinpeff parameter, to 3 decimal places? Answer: 7.548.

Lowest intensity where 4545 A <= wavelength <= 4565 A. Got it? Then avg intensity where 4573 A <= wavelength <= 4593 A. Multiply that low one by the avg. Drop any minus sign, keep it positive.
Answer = 60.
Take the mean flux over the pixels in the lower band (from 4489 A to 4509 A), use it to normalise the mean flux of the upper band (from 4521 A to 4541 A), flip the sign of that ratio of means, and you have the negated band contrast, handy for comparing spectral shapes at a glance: -0.88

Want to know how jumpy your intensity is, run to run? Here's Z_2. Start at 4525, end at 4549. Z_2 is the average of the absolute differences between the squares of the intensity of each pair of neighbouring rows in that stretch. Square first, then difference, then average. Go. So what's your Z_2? 5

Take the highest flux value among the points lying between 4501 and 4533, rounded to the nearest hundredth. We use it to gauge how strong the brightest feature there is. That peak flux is 8.67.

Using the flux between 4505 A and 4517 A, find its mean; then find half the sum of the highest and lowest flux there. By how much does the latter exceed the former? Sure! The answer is 0.12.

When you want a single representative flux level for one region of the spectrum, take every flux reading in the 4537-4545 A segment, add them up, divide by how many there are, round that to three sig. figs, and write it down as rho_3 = 7.73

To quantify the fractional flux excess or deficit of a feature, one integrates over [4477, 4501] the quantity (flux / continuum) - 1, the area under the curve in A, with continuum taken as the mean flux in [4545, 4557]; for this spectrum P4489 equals 0.5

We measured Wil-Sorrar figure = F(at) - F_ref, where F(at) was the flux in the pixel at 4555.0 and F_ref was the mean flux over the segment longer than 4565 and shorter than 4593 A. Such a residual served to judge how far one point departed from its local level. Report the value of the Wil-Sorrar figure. -0.57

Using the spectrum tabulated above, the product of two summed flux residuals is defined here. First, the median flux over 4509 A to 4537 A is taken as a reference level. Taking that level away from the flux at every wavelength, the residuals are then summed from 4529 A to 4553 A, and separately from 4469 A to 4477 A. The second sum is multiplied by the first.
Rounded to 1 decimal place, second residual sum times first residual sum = 0.5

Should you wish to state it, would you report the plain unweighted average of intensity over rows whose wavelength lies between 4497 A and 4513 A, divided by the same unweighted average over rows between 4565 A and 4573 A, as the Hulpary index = 0.97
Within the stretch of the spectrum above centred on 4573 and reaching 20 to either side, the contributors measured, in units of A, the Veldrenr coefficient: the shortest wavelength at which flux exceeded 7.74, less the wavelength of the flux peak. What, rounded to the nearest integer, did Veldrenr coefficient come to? -8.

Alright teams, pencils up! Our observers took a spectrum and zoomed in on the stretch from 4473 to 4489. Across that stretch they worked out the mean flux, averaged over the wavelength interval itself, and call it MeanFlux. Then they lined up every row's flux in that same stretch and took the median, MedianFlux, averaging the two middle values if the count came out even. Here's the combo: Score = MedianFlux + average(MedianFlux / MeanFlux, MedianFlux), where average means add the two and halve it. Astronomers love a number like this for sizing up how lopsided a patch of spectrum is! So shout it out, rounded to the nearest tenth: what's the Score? 11.6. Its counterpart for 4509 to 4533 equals 11.7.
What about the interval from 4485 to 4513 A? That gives 12.6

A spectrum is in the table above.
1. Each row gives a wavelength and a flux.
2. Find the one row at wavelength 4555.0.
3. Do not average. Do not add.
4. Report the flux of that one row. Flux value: 7.6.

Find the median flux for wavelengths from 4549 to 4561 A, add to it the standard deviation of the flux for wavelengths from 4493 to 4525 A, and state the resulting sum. 8.1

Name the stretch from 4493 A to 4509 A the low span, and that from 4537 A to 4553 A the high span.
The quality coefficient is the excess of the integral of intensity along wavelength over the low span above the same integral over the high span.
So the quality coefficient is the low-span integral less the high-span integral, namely 10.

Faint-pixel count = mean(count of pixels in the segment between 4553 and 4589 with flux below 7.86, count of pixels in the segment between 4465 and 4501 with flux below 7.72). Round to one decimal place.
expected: 5.0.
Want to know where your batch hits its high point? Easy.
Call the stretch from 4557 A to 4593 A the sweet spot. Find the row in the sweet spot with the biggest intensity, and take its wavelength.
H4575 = 4567.0 A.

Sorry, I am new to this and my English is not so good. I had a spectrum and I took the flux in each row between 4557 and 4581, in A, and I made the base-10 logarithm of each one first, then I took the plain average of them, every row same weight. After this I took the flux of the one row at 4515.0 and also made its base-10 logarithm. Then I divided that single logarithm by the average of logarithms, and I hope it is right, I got 0.98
